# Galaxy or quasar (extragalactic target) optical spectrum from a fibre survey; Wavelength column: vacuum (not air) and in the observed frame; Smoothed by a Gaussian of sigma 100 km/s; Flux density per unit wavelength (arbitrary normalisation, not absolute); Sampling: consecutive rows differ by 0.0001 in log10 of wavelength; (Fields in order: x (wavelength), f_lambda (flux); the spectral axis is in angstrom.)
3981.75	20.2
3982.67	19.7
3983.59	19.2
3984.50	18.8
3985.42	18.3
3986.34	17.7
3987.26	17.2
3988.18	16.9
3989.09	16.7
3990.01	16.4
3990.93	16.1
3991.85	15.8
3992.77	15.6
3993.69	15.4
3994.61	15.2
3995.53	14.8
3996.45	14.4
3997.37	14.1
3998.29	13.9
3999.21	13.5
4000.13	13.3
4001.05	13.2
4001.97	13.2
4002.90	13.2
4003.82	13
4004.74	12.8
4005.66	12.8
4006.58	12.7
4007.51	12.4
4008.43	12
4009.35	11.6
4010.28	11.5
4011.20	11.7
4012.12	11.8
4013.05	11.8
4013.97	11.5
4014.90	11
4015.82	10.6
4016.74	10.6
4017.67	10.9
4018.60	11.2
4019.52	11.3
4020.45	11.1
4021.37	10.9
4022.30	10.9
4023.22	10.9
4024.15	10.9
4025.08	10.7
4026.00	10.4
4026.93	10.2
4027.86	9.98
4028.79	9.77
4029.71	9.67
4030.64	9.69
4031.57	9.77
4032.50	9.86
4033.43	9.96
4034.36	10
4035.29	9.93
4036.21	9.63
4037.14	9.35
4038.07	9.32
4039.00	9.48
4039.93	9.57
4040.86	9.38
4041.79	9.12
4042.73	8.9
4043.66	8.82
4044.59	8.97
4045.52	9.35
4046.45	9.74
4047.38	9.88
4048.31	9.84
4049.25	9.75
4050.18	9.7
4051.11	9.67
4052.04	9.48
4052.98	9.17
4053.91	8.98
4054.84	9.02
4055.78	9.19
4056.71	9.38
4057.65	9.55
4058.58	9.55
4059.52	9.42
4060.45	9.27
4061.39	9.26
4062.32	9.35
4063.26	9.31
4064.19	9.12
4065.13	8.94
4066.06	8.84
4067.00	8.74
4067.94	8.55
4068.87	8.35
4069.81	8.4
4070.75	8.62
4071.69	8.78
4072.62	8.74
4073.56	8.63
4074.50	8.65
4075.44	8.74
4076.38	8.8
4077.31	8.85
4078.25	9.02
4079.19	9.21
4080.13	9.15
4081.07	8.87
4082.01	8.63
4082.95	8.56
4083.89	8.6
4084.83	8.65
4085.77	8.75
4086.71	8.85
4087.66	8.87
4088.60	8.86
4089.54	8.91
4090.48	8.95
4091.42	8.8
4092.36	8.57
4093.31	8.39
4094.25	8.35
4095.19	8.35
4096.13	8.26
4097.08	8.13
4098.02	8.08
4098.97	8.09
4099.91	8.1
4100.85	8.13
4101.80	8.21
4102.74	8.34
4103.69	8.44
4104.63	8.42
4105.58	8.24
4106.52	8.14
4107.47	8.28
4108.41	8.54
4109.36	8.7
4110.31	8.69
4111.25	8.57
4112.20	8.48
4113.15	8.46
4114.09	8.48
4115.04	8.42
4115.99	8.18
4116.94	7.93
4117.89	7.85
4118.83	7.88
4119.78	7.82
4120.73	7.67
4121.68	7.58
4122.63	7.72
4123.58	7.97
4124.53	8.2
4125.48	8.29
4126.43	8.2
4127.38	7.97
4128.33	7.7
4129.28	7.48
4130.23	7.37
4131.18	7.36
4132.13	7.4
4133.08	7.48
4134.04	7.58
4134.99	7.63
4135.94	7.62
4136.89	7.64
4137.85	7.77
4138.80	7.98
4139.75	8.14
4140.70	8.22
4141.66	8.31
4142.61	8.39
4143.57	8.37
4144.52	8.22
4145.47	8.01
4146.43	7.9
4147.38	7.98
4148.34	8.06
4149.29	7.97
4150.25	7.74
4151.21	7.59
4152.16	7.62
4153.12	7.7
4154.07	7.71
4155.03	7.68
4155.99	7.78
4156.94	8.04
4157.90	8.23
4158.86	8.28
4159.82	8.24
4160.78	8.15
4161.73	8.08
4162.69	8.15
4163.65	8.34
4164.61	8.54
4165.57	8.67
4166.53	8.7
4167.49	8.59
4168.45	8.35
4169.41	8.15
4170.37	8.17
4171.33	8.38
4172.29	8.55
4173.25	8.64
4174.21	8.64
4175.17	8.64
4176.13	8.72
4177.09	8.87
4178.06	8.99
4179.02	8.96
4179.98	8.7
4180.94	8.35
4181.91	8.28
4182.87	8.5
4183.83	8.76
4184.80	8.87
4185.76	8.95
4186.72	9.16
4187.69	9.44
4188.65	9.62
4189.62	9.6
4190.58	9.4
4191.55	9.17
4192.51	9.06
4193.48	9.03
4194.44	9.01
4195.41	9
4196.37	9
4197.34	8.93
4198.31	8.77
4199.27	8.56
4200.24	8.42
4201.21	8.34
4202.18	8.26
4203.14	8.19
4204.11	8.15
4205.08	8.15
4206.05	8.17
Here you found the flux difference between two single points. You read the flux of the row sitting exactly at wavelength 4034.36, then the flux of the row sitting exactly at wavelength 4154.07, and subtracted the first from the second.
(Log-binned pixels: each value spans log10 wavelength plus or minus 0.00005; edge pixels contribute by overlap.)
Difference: -2.3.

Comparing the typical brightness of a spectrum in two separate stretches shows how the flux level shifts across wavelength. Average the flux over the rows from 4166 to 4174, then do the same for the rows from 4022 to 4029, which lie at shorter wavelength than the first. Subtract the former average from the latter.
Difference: 2.0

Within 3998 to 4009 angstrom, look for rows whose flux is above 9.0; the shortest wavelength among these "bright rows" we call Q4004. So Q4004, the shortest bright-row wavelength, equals 3998.29 angstrom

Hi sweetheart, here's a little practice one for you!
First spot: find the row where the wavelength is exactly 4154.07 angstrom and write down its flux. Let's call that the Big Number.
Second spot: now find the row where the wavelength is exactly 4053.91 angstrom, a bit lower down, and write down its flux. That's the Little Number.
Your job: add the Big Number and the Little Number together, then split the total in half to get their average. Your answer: 8.3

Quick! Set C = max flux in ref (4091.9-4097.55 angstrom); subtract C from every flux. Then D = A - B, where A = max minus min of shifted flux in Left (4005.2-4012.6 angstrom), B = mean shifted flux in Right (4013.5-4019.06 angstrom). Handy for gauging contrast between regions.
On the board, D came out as -1.10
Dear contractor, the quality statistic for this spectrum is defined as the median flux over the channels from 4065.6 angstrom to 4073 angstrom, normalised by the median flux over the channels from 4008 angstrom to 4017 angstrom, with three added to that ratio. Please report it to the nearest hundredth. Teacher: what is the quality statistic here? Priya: 3.75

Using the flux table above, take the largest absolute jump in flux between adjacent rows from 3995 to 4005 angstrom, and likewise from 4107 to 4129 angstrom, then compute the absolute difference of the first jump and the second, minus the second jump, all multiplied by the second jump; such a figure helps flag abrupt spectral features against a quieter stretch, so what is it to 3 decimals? -0.038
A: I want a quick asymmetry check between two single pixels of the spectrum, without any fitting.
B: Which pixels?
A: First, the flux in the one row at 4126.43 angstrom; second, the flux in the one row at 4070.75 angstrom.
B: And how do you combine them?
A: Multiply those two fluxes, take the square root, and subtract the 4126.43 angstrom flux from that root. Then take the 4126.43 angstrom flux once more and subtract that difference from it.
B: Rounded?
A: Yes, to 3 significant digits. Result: 7.99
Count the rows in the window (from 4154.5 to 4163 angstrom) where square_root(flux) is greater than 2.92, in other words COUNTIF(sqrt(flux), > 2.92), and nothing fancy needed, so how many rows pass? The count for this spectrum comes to 0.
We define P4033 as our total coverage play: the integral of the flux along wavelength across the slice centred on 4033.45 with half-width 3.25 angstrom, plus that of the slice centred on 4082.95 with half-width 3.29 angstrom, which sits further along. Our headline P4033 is 121.5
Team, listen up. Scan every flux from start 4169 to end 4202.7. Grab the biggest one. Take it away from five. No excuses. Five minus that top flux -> -4.6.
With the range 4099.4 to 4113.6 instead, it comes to -3.7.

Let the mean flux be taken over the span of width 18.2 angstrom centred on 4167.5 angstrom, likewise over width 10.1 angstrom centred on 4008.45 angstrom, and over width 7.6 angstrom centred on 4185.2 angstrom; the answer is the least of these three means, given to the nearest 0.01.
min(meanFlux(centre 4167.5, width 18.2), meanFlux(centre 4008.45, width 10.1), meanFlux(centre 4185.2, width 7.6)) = 8.42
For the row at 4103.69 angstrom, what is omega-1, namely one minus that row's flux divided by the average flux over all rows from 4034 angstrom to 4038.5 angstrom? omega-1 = 0.13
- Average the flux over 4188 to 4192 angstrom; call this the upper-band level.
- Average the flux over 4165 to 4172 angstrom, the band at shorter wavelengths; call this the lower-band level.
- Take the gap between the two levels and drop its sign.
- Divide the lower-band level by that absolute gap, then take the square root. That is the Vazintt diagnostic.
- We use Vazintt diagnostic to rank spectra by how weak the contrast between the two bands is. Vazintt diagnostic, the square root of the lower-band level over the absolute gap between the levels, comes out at 3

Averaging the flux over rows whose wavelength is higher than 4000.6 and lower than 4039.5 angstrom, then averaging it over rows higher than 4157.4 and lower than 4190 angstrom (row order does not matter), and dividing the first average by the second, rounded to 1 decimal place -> 1.3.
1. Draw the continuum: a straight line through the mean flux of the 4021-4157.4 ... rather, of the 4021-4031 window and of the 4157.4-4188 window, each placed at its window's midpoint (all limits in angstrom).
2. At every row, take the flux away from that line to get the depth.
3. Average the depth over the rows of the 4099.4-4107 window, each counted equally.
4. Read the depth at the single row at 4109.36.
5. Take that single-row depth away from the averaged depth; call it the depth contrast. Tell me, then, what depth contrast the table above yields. 0.5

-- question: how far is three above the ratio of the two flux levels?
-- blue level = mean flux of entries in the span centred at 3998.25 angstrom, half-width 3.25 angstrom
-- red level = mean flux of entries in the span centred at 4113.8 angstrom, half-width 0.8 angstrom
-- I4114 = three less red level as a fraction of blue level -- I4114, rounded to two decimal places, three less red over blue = 2.39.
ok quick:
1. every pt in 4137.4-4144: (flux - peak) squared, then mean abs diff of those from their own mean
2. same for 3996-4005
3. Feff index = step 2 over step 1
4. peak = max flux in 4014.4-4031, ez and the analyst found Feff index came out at 1.7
